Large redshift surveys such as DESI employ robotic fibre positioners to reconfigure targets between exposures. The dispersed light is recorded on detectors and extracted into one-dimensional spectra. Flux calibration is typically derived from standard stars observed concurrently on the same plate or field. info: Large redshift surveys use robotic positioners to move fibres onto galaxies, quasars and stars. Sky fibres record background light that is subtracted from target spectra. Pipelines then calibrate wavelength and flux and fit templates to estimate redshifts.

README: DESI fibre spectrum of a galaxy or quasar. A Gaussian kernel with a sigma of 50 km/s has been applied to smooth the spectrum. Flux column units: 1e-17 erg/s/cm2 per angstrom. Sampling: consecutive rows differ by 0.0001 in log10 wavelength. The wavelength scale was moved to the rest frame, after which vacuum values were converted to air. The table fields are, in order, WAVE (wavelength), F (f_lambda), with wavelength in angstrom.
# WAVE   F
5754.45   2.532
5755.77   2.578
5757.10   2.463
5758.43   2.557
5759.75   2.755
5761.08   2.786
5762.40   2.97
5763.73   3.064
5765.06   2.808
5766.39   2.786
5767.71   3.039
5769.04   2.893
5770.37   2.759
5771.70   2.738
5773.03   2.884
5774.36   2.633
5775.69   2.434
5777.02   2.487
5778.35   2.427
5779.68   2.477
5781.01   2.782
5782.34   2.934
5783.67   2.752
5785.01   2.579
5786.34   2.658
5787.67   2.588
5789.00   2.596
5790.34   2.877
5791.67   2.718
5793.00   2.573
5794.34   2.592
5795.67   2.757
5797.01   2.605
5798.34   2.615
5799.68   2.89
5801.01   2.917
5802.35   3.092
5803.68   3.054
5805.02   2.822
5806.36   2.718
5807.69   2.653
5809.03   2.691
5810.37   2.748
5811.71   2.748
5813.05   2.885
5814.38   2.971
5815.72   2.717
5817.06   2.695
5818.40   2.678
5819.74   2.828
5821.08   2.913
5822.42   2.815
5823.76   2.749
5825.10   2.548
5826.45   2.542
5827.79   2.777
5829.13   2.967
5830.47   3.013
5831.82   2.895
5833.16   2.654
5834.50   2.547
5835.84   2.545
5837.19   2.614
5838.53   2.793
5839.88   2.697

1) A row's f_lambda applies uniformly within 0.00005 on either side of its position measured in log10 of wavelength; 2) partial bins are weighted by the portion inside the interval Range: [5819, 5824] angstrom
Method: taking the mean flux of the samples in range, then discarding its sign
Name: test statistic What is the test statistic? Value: 2.83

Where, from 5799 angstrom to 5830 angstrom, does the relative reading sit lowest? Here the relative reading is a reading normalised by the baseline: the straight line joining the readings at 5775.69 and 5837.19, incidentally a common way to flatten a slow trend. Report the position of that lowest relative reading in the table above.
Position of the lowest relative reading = 5826.45 angstrom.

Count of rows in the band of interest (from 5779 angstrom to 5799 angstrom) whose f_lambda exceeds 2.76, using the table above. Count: 3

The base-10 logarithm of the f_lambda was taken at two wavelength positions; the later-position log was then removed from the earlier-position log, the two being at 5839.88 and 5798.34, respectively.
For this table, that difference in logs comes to -0.01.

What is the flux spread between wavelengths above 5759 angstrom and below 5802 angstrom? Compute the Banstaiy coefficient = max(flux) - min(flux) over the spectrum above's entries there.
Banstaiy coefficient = 0.64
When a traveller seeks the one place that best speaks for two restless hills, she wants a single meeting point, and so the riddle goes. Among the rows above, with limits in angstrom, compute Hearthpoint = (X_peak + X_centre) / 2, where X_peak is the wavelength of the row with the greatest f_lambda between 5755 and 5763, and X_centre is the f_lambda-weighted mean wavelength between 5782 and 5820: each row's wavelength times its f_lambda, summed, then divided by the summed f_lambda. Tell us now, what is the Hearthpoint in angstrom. 5781.8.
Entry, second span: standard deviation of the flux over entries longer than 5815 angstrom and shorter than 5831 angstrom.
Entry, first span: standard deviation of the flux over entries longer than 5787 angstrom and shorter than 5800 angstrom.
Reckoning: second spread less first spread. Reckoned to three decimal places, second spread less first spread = 0.026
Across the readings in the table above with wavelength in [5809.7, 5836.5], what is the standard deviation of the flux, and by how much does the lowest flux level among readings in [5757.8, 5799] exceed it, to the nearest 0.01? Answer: 2.28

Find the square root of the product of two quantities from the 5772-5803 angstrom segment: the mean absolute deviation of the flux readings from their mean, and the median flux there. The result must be 0.62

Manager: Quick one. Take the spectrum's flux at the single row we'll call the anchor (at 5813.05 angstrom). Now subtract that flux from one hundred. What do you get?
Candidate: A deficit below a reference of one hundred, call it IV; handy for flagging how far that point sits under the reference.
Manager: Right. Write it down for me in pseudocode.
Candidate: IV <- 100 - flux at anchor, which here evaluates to 97.1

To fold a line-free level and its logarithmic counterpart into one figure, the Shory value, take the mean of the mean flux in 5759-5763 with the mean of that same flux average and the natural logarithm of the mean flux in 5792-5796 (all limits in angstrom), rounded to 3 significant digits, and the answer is 2.37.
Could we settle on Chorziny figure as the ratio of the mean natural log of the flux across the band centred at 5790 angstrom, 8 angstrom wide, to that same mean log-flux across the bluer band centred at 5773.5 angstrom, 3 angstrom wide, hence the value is 0.97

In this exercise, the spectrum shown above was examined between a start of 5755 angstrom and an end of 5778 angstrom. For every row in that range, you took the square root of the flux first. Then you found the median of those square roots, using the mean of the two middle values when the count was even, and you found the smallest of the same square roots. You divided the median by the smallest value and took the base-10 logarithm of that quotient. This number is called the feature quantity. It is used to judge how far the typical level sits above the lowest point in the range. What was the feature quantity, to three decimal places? 0.027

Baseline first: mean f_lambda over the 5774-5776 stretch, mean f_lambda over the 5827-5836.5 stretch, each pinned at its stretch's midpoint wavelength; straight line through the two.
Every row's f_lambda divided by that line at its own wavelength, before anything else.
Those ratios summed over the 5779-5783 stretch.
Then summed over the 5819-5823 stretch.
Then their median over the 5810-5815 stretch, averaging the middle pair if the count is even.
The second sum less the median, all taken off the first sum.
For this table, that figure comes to 1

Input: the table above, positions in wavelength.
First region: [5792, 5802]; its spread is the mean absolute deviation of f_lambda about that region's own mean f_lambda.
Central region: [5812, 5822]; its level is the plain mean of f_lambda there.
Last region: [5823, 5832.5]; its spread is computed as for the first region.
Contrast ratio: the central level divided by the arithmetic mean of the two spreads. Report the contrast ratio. 20.4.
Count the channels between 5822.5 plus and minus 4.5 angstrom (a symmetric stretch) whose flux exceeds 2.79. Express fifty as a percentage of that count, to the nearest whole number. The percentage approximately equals 1667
